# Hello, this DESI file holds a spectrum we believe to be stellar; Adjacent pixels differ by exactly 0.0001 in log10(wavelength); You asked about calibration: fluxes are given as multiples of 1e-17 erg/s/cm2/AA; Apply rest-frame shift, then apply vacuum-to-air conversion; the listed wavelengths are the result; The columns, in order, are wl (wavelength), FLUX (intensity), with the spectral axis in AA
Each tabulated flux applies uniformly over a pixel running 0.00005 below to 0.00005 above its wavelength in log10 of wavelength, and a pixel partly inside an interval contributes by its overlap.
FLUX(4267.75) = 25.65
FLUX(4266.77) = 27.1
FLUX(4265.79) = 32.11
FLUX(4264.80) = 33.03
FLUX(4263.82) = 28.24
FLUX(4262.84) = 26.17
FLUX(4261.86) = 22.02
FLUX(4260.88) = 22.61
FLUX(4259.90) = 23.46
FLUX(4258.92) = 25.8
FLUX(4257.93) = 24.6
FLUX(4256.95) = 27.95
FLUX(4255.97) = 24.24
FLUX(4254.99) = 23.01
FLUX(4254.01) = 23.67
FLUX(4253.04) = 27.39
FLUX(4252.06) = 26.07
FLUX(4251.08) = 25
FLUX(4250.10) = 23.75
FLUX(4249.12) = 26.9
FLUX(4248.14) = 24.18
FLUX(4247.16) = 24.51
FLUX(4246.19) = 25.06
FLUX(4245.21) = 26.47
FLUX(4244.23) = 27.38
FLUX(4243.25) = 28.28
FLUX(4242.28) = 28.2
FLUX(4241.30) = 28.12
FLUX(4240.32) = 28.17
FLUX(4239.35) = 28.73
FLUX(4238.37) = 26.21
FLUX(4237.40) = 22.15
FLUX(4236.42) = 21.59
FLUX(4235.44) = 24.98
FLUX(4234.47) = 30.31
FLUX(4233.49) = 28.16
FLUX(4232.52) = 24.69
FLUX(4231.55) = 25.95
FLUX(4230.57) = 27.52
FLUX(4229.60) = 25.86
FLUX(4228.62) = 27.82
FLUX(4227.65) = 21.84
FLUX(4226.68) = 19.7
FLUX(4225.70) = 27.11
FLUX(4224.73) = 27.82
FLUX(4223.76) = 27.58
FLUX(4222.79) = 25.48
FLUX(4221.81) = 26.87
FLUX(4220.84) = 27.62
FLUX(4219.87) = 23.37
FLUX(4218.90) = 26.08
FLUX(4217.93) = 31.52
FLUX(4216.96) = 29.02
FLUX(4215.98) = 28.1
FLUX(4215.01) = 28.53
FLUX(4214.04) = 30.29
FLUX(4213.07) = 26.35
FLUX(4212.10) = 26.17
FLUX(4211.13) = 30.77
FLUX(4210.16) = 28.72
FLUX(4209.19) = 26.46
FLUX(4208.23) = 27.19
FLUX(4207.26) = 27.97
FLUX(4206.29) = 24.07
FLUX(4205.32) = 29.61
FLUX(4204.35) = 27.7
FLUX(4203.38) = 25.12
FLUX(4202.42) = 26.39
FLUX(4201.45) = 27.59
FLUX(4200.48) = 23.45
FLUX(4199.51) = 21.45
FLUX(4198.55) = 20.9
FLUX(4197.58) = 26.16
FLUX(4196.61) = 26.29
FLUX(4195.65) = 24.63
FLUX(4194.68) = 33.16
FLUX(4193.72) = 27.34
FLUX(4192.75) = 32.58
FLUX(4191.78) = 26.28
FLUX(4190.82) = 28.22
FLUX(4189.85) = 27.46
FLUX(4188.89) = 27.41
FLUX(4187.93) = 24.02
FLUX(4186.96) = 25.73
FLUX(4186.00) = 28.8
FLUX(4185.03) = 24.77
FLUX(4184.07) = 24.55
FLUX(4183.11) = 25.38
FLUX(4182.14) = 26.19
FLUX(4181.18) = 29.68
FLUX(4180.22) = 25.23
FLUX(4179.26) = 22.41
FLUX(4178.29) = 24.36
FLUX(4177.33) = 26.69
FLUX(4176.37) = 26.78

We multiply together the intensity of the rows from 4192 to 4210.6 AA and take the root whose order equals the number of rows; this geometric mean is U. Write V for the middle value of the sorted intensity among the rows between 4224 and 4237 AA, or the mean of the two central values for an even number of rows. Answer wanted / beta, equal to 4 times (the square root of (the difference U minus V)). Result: 3.0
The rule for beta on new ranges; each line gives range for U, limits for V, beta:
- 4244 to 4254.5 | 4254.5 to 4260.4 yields 4.1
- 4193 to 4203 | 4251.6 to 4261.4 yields 4.2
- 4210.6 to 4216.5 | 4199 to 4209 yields 4.9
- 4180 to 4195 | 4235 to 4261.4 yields 5.8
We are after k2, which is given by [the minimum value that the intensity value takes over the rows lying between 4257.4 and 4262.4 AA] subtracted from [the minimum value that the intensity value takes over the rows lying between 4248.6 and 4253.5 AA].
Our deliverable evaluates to 1.7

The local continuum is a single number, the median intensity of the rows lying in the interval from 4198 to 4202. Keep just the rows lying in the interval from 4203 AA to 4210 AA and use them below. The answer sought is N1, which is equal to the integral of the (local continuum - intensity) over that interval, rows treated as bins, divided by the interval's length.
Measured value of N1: -4.5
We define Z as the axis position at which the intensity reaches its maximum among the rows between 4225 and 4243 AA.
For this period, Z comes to 4234.47 AA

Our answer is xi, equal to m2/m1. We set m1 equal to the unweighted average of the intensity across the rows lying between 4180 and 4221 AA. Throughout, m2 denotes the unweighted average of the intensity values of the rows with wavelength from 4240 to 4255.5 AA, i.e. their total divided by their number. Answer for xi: 0.97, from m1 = 26.9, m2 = 26.0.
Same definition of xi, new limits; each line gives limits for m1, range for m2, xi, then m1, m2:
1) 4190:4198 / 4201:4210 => 0.96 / 28.1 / 26.9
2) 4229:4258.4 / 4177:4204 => 1.01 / 26.0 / 26.2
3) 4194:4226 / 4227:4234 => 0.96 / 27.0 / 26.0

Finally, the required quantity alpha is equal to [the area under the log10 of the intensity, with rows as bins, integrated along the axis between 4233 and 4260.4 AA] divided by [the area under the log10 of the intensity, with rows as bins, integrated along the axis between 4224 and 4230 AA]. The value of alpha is 4.6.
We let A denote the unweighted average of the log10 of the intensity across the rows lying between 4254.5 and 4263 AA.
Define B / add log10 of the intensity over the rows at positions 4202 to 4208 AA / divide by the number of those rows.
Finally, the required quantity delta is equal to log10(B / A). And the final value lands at 0.0125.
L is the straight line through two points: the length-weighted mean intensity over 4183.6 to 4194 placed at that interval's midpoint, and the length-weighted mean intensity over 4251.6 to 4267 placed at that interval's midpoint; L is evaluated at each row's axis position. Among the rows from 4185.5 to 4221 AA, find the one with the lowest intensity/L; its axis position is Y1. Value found 4198.55 AA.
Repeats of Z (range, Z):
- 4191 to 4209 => 4194.68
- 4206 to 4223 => 4217.93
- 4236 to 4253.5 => 4239.35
